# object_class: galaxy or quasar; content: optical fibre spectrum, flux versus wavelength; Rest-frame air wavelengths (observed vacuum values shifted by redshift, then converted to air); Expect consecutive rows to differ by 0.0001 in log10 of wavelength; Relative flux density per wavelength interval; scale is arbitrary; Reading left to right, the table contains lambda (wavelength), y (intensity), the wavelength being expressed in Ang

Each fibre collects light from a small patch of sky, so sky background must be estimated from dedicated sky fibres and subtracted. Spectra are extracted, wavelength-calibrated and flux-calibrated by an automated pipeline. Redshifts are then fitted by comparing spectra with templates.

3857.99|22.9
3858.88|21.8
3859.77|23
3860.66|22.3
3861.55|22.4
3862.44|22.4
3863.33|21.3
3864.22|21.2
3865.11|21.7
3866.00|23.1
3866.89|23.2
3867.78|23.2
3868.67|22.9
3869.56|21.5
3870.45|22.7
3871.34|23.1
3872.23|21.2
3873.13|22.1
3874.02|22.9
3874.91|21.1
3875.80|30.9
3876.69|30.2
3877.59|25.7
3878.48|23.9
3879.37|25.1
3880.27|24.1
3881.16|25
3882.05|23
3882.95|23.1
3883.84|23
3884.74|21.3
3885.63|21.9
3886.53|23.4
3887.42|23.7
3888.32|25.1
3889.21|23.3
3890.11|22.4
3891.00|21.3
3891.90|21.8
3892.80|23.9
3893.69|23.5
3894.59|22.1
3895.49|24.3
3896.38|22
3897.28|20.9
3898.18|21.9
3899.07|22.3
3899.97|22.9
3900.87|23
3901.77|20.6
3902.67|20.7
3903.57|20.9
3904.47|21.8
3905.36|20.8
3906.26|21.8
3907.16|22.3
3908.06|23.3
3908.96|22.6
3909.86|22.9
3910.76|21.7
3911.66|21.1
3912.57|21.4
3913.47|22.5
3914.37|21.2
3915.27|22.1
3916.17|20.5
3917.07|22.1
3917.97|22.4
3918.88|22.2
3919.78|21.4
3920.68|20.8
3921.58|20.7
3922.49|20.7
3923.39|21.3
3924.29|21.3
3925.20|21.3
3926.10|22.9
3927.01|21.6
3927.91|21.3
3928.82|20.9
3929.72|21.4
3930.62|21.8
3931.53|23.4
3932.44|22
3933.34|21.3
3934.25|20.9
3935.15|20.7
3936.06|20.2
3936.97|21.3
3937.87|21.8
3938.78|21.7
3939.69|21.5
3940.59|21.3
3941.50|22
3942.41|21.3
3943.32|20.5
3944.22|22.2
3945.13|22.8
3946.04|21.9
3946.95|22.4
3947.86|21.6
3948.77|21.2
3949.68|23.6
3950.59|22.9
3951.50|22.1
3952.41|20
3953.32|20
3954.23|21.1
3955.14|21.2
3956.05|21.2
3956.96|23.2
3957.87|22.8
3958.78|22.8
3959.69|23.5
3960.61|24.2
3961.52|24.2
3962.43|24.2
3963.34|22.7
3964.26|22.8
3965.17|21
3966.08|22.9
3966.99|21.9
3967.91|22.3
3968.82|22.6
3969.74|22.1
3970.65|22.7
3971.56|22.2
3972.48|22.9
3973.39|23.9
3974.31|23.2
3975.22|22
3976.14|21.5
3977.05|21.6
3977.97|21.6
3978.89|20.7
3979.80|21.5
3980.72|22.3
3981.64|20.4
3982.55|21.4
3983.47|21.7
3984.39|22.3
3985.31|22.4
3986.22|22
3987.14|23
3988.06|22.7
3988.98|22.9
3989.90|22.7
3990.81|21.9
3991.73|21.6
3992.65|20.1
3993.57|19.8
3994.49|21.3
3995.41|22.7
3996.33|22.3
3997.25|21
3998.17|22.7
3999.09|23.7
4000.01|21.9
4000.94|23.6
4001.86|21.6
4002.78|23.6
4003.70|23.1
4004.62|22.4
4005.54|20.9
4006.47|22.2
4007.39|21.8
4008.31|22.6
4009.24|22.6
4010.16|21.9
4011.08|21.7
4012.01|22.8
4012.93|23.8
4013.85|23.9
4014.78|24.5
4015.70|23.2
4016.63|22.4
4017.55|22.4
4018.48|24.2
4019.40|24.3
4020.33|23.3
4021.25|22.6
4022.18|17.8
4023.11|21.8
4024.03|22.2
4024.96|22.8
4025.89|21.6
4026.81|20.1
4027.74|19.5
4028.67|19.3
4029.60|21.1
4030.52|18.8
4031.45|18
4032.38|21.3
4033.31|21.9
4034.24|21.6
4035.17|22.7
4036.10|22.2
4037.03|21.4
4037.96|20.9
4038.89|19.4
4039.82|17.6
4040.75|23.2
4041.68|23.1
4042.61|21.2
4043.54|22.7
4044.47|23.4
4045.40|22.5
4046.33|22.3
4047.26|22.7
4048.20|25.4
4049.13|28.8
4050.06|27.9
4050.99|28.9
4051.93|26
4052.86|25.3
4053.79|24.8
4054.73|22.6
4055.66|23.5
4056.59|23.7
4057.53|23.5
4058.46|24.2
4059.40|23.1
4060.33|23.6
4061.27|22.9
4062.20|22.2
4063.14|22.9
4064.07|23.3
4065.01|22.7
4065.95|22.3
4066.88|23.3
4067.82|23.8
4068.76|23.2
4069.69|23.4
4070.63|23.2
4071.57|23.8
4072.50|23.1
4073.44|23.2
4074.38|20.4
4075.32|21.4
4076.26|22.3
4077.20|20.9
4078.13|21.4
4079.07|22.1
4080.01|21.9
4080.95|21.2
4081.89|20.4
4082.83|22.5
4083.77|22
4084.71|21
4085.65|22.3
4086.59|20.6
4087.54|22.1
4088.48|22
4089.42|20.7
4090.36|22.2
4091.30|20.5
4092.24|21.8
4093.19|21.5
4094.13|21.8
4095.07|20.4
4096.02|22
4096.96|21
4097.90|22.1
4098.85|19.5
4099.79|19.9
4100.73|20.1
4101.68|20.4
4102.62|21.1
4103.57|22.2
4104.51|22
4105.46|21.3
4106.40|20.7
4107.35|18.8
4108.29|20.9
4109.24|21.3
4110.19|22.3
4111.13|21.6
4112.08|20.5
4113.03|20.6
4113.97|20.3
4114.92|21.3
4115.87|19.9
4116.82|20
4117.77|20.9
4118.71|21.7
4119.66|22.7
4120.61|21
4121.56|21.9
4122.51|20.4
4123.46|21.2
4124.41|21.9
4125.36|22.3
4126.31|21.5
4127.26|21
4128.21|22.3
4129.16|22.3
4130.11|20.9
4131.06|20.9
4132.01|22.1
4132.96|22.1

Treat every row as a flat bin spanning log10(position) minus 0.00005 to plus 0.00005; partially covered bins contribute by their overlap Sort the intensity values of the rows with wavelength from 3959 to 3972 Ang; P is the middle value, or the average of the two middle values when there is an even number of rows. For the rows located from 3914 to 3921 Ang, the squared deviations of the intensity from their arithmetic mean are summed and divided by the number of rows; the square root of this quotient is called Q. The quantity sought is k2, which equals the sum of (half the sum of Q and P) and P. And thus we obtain 34.4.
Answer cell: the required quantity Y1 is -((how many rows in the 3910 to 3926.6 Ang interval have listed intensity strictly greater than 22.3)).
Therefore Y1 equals -3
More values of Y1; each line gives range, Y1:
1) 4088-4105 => 0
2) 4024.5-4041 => -3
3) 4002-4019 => -13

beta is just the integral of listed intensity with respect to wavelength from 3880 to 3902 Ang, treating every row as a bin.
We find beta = 502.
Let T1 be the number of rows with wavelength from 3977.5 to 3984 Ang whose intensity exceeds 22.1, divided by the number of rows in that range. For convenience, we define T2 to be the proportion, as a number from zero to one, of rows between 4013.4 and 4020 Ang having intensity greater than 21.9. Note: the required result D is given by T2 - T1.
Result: 0.9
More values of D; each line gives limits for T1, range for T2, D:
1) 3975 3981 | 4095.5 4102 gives 0.1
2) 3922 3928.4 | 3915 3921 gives 0.4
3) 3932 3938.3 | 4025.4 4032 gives 0.0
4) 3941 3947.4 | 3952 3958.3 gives -0.1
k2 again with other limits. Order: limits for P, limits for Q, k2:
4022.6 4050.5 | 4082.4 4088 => 33.1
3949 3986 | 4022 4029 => 34.3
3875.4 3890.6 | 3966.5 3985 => 35.9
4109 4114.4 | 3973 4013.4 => 31.9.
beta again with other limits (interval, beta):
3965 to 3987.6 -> 499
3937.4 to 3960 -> 494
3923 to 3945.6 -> 487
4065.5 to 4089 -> 521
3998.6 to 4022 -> 533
